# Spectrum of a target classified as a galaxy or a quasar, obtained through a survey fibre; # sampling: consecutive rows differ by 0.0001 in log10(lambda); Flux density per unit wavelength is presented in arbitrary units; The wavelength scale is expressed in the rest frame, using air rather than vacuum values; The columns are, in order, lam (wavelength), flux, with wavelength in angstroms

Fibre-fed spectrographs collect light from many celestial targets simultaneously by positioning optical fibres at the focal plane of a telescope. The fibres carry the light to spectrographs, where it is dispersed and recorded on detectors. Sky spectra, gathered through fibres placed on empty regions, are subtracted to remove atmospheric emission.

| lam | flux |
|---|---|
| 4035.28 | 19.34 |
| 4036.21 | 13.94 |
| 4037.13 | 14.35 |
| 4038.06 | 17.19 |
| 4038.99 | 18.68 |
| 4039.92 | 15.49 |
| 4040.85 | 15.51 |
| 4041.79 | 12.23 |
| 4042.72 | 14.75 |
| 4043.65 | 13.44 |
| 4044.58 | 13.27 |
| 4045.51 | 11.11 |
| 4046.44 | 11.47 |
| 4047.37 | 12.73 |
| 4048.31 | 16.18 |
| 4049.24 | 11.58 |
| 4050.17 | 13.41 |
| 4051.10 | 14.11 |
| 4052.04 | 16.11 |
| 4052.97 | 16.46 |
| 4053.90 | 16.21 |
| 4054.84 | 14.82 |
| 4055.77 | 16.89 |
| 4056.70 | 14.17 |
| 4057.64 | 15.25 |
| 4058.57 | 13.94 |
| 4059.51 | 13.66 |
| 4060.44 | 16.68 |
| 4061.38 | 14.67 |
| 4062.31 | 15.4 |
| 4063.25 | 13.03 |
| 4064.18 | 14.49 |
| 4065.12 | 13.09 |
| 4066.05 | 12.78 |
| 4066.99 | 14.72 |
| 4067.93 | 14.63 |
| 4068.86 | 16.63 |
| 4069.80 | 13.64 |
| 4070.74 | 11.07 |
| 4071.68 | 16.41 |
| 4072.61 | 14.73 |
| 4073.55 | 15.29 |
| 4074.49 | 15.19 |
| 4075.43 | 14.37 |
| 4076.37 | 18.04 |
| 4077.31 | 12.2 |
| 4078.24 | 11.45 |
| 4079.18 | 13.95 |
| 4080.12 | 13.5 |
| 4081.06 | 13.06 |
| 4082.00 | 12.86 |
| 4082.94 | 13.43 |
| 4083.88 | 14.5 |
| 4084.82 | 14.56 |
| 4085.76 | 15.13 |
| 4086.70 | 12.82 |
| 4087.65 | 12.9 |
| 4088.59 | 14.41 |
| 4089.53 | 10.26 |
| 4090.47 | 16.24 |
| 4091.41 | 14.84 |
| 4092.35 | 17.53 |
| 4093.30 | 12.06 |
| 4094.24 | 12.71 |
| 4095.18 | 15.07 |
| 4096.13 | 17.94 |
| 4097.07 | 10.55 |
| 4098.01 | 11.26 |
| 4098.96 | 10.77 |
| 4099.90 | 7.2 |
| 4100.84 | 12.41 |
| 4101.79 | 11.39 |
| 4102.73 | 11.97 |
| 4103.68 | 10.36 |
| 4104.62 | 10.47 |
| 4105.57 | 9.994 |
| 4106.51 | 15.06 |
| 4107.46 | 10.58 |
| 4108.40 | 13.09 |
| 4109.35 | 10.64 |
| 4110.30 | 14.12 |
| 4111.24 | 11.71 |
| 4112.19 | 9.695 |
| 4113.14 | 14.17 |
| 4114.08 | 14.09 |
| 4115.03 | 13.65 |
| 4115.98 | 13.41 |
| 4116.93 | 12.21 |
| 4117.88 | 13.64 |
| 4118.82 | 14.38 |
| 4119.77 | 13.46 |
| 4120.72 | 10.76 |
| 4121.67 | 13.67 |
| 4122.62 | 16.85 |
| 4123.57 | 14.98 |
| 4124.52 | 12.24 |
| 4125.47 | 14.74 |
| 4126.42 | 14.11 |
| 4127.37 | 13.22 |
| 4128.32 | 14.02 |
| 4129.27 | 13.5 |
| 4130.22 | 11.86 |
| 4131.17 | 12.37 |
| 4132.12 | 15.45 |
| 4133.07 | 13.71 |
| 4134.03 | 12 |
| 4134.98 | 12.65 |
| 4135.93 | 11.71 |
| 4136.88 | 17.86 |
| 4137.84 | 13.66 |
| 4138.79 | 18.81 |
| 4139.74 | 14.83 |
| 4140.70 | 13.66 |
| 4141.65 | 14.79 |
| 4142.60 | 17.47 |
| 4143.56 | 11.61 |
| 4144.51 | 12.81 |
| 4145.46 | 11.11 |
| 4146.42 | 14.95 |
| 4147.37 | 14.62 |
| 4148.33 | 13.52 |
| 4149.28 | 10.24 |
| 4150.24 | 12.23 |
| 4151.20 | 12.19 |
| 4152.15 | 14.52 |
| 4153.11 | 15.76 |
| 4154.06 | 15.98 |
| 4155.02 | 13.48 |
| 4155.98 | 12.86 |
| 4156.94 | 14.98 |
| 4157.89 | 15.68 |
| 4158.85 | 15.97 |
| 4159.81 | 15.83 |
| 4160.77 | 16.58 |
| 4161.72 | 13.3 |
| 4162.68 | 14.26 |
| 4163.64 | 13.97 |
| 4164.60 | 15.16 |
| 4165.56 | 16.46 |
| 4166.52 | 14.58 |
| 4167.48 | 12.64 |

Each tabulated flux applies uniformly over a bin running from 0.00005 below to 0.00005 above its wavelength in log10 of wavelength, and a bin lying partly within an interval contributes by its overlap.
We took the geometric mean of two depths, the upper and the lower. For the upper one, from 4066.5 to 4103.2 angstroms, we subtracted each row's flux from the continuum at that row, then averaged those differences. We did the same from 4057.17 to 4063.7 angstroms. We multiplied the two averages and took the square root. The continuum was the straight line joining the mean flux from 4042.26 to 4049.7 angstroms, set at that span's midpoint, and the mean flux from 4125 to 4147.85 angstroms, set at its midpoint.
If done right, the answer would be 0.50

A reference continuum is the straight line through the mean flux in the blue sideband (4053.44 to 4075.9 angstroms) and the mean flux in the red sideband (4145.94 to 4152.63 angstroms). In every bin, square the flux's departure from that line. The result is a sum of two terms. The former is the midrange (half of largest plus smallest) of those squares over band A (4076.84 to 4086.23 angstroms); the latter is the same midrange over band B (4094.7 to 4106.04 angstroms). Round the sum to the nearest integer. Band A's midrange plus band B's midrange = 28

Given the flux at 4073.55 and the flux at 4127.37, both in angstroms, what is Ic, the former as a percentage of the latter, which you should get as 116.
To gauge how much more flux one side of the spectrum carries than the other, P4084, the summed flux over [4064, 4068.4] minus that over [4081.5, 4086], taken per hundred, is -0.01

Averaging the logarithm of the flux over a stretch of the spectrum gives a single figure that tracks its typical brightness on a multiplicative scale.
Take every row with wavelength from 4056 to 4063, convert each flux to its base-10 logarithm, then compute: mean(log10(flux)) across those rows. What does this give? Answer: 1.17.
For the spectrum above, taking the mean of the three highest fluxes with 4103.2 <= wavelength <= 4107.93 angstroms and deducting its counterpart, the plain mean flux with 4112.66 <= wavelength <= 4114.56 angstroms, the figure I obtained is -2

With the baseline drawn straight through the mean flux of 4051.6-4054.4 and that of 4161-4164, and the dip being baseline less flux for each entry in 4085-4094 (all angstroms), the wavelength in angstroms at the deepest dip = 4089.53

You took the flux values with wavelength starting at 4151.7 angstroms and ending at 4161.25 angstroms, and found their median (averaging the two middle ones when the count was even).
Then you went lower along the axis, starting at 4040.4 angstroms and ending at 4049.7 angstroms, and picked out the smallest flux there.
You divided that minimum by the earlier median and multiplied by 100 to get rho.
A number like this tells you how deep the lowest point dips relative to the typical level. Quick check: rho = 71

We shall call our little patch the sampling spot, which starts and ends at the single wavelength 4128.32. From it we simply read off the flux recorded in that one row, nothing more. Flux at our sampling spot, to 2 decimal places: 14.02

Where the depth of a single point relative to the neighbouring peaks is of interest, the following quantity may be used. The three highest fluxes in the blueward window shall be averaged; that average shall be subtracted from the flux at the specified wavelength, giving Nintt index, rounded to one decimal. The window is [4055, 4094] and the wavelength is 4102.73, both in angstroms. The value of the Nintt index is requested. -5.5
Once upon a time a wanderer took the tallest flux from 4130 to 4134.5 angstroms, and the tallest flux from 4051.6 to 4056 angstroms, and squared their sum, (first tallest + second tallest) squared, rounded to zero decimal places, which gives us 1046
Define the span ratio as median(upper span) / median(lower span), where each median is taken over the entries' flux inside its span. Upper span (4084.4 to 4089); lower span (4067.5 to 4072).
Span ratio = 1.0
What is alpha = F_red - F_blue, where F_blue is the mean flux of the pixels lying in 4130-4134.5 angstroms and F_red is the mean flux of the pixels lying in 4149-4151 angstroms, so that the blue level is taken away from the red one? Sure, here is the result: -2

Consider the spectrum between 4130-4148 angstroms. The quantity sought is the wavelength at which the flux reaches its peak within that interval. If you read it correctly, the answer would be 4138.79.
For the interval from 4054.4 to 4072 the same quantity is 4055.77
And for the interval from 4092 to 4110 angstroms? 4096.13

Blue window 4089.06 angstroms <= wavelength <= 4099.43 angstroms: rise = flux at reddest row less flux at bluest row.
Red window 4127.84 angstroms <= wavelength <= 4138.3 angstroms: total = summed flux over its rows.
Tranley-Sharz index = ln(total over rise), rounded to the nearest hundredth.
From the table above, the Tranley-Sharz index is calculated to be 5.68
